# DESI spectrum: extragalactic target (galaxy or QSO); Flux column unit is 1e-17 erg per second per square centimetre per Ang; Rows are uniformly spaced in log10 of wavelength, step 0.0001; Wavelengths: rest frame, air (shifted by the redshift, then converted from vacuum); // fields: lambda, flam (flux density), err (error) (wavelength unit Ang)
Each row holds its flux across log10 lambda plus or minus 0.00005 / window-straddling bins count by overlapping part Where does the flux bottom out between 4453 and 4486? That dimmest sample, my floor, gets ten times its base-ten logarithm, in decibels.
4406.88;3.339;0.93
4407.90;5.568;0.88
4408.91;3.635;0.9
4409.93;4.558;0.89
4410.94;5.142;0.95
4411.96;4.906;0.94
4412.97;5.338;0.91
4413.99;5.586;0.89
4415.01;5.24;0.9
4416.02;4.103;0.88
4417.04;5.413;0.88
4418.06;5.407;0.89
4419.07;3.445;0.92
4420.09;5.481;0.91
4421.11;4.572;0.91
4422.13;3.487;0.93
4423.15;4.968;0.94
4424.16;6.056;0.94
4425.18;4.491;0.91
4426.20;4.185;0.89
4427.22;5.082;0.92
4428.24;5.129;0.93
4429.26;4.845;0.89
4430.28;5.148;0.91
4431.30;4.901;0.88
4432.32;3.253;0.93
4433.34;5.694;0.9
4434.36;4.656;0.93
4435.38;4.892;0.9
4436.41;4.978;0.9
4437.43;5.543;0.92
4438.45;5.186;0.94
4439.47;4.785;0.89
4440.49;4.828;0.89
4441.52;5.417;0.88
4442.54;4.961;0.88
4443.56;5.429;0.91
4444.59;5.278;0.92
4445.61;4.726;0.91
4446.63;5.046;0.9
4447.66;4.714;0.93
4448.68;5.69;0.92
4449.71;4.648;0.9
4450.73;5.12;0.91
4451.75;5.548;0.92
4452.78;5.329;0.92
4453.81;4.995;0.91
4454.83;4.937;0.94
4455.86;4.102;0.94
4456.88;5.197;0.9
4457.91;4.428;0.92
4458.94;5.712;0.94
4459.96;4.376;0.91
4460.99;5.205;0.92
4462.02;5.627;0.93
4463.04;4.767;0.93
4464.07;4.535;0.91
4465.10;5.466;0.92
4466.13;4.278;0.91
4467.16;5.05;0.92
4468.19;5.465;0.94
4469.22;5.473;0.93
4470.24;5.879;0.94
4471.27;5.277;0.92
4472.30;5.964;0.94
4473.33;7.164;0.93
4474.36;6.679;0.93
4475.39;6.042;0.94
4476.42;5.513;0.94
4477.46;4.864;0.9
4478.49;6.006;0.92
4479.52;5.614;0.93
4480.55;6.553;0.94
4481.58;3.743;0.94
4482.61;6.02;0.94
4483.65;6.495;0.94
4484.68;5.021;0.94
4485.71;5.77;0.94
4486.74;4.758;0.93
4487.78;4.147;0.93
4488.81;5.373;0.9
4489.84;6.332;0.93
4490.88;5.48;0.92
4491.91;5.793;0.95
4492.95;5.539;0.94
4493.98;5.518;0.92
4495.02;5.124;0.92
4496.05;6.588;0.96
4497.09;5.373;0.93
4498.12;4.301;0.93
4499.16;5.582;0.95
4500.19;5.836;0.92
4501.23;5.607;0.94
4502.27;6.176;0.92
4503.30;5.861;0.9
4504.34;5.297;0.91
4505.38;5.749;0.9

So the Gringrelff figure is 5.7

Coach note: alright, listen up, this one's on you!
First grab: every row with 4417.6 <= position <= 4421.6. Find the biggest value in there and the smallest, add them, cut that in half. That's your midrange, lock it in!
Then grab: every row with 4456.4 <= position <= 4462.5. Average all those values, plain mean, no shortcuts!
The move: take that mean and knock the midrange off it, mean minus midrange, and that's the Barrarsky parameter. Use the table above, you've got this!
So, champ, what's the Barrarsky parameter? 0.6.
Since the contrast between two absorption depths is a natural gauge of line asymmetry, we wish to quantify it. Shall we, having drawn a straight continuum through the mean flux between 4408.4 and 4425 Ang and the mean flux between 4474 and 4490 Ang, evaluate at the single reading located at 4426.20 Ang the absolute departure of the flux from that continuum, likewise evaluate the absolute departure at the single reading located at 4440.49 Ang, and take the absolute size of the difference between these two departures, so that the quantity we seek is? 0.5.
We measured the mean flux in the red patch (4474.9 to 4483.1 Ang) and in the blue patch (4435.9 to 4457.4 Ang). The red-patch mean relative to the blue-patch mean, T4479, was 1.09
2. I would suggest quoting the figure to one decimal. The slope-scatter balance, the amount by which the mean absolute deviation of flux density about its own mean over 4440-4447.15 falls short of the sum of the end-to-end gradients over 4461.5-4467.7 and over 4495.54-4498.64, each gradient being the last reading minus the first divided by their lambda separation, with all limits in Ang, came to -1.5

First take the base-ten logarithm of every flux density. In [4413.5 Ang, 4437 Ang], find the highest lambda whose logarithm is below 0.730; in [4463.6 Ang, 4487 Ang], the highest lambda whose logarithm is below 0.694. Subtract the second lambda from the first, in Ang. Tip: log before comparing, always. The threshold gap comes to -50.3 Ang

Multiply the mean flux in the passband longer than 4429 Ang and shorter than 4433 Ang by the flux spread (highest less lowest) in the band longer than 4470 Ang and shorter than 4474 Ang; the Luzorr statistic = 8.6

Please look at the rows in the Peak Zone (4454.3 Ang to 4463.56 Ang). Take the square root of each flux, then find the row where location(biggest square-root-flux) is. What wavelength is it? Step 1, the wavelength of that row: 4458.94 Ang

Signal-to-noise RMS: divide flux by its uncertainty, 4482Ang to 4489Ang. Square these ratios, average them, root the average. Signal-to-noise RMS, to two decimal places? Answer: 5.81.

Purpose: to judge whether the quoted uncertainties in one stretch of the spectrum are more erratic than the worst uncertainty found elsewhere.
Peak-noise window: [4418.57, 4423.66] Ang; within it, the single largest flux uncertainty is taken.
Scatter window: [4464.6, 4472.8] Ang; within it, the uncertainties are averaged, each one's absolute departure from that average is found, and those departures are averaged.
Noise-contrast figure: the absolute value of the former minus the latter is 0.930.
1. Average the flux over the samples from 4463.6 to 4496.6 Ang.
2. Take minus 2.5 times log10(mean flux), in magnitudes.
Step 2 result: -1.86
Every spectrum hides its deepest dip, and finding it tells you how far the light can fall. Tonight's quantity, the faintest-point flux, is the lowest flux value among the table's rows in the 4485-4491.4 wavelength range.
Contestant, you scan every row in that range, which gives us 4.147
